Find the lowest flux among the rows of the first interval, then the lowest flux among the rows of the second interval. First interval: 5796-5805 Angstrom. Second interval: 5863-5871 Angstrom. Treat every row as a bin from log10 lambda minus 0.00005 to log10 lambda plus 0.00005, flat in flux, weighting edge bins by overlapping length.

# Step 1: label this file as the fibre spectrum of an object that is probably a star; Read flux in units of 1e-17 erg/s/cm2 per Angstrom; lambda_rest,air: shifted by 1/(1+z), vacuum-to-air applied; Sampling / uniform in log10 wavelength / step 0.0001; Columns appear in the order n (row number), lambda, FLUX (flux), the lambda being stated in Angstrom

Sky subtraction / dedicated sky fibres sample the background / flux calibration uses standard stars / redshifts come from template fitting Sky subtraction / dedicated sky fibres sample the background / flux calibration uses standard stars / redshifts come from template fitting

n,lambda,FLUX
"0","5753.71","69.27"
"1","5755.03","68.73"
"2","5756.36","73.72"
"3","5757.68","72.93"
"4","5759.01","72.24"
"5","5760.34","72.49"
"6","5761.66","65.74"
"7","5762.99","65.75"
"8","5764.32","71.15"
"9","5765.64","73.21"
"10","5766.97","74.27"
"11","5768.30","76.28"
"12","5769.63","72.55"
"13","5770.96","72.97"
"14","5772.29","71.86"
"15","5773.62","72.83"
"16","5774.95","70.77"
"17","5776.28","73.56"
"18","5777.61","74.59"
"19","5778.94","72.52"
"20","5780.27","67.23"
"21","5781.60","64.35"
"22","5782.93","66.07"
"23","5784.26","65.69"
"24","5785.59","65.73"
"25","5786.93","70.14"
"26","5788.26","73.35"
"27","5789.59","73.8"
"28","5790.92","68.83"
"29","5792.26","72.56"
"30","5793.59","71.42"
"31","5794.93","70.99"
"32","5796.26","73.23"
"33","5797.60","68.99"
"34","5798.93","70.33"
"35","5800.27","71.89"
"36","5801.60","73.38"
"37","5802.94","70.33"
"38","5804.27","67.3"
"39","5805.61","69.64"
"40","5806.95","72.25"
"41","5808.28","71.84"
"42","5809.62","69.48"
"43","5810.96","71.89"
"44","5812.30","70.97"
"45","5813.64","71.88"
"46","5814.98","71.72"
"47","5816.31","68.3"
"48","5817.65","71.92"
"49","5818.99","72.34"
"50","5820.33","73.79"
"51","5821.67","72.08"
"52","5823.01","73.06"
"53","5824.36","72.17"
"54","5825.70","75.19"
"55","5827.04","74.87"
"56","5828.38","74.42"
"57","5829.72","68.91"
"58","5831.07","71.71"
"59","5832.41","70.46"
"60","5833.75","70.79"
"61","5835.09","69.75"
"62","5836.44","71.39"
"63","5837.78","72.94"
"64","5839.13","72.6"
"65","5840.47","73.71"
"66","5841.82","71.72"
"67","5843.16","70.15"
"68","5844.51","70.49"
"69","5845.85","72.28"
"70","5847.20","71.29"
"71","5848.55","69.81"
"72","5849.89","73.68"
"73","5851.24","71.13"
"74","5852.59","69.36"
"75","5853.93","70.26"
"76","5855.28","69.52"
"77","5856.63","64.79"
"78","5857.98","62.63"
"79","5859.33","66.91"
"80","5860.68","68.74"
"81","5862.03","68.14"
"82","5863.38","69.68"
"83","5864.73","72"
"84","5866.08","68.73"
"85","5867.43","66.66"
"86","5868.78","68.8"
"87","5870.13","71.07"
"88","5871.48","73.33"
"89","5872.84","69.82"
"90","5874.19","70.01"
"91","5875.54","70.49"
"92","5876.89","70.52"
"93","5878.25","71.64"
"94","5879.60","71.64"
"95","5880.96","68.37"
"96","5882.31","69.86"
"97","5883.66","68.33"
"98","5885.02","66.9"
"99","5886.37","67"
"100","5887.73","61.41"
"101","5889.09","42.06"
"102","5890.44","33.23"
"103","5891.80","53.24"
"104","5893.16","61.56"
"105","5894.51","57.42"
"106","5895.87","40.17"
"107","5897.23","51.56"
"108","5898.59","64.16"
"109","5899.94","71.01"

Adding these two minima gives 134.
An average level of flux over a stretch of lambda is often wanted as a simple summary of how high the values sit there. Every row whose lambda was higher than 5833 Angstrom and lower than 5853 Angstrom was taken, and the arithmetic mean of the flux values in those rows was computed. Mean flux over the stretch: 71.4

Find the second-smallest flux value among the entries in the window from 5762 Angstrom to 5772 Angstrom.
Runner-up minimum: 71.15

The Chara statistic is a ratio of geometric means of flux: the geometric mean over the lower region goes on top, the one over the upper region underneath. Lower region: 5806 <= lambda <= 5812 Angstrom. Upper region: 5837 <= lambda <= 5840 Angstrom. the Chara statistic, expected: 0.98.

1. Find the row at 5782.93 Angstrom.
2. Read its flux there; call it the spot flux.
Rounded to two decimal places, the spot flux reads 66.07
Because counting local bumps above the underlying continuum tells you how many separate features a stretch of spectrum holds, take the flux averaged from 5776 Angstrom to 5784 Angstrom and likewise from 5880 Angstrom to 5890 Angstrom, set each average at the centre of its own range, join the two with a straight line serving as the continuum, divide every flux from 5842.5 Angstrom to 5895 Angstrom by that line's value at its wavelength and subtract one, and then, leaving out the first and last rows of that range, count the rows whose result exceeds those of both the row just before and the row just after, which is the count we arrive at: 10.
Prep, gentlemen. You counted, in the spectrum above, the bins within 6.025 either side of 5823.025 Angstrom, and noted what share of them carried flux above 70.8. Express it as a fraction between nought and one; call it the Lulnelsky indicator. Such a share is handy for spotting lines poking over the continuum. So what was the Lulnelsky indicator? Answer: 1.0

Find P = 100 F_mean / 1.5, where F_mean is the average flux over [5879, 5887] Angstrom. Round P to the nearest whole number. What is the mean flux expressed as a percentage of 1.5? 4579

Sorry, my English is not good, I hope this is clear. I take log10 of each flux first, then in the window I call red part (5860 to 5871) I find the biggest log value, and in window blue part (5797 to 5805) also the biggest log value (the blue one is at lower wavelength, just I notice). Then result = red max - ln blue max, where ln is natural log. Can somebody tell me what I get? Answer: 1.23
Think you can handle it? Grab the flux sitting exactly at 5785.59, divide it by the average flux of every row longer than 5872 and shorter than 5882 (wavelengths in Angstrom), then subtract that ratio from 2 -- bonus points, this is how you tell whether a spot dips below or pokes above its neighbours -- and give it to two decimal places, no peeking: 1.07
